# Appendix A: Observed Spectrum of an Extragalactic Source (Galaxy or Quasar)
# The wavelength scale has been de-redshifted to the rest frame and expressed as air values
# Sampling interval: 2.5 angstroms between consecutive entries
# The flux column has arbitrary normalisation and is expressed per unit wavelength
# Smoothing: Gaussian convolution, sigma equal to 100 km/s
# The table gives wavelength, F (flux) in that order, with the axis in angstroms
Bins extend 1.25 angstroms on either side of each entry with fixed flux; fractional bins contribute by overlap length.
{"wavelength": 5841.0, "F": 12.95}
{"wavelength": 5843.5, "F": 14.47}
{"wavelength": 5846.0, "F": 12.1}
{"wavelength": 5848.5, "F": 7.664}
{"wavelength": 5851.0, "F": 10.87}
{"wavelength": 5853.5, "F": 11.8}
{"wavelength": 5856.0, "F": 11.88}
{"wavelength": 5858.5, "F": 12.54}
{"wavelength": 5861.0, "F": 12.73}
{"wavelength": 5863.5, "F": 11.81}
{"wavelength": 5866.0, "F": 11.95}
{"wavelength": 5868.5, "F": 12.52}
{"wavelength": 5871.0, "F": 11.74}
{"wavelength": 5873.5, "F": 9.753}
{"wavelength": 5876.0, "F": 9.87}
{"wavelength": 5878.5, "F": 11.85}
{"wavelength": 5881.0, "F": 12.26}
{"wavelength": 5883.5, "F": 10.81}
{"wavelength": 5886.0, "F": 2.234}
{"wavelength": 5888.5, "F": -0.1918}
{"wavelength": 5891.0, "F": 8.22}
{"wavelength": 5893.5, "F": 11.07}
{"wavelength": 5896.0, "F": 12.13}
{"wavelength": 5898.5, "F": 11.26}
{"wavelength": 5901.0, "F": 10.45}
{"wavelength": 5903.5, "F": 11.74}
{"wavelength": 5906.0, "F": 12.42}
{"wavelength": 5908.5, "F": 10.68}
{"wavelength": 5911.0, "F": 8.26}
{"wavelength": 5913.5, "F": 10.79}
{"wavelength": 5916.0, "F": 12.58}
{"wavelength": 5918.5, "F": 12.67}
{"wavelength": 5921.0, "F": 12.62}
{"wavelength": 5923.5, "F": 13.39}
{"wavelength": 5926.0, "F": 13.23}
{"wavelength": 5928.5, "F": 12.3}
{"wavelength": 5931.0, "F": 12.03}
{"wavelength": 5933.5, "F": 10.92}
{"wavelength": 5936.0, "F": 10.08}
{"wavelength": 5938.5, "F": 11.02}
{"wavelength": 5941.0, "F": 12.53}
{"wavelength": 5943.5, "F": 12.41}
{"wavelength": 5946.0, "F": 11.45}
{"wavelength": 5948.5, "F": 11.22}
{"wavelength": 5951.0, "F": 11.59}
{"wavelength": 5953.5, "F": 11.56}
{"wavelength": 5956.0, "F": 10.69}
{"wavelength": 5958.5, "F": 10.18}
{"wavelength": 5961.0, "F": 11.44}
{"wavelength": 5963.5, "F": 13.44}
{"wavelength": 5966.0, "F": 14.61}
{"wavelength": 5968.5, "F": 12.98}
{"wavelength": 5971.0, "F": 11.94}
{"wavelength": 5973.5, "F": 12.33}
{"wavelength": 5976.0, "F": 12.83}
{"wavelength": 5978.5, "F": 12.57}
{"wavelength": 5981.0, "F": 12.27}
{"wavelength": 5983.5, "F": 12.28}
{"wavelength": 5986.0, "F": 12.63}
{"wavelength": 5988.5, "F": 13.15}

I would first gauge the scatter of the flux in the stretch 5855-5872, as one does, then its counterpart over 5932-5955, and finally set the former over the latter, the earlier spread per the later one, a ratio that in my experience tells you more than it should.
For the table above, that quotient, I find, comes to 0.5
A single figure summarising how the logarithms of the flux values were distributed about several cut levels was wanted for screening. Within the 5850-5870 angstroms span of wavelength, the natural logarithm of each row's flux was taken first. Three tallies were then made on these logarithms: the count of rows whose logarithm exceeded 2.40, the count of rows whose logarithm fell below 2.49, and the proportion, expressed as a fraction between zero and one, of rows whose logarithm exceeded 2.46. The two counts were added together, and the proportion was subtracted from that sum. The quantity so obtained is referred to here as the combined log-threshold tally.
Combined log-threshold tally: 11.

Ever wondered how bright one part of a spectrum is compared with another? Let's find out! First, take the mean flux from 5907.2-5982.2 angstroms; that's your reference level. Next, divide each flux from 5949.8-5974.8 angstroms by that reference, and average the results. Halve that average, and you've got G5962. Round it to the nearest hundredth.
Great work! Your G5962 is 0.51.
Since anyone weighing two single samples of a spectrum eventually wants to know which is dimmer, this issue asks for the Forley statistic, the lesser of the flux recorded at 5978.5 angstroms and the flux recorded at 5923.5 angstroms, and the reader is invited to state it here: 12.6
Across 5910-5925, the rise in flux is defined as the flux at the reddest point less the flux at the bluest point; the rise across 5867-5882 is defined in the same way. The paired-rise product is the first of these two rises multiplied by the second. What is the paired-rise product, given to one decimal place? -1.3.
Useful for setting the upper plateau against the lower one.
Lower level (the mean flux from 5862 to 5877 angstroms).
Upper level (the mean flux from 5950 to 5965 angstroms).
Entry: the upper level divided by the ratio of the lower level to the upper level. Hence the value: 11.7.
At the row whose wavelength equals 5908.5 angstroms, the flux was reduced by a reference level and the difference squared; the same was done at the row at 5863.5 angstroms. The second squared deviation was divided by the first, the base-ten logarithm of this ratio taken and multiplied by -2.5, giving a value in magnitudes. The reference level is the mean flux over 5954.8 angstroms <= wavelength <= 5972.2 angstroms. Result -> 3.0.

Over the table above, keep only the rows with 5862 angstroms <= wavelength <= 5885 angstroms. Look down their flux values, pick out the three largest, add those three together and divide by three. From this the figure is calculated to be 12.2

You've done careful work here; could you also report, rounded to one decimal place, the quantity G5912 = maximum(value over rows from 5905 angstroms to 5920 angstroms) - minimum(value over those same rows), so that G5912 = 4.4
